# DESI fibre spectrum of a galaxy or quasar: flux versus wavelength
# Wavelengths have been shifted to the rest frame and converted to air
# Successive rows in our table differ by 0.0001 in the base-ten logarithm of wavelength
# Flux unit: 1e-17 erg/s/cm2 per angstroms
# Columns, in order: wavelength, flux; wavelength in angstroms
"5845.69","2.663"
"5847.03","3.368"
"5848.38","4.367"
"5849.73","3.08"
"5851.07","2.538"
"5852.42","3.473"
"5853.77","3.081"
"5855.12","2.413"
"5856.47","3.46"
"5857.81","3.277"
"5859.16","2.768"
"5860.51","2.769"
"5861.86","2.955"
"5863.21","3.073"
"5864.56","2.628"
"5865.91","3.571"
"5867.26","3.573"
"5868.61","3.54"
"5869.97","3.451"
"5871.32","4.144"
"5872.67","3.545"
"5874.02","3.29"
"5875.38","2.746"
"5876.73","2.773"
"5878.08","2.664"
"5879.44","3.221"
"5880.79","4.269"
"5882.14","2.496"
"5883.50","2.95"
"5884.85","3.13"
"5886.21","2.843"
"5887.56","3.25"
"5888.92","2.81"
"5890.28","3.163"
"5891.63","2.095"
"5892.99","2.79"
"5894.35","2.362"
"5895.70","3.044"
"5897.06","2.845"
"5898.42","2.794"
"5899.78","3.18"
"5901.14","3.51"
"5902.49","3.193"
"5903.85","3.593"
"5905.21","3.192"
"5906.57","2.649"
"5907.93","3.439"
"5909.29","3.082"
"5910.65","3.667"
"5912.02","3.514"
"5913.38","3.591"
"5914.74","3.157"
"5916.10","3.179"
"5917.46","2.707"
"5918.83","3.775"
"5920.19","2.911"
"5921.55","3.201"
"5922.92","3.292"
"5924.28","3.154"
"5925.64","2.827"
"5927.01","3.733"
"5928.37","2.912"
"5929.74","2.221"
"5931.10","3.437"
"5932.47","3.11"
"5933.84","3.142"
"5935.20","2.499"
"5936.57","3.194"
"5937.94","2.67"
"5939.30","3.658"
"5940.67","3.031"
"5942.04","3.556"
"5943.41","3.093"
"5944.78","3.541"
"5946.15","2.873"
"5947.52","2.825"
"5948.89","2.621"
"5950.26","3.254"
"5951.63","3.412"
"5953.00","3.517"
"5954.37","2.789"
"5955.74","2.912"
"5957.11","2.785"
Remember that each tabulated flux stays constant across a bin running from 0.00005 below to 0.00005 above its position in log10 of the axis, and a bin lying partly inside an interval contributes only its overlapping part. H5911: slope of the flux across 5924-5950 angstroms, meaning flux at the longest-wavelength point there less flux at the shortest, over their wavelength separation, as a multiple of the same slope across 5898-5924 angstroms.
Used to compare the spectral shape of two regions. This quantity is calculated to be -1.07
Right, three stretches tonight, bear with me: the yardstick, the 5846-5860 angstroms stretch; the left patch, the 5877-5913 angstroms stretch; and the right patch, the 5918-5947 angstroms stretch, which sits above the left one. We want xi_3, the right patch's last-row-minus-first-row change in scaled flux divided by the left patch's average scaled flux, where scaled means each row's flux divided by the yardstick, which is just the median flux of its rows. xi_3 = -0.29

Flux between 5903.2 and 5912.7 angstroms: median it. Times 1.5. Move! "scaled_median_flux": 5.16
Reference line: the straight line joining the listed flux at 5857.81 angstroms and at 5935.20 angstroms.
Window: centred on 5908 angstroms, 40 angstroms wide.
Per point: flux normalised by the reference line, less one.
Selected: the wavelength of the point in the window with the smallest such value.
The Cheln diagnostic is 5891.63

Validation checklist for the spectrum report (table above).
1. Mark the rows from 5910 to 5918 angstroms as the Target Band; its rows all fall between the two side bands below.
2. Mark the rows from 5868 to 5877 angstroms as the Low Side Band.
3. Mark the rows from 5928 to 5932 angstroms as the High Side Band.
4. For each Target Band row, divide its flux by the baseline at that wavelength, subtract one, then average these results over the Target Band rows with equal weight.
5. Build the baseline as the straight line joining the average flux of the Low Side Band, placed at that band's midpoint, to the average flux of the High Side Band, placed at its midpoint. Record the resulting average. 0.10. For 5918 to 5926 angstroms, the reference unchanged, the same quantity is 0.09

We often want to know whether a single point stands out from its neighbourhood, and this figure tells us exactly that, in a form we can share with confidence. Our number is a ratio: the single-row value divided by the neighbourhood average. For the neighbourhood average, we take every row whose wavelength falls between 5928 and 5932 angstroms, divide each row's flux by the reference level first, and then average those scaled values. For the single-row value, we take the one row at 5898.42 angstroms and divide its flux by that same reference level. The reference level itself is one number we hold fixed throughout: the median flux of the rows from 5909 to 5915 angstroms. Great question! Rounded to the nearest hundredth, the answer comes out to 0.98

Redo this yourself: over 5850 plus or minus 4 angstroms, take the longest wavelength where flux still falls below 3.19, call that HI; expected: 5853.77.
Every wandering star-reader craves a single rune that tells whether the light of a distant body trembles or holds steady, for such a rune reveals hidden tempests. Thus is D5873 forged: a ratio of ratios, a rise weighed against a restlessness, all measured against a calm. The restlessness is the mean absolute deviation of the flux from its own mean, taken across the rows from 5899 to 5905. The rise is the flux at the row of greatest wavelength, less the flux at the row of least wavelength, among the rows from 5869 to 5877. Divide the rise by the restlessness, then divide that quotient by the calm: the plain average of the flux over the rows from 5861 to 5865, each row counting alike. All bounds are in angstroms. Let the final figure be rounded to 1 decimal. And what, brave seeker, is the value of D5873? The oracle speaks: -1.3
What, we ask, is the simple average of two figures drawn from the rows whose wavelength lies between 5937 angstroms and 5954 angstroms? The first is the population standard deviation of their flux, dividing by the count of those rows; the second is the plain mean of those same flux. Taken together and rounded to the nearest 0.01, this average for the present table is 1.76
